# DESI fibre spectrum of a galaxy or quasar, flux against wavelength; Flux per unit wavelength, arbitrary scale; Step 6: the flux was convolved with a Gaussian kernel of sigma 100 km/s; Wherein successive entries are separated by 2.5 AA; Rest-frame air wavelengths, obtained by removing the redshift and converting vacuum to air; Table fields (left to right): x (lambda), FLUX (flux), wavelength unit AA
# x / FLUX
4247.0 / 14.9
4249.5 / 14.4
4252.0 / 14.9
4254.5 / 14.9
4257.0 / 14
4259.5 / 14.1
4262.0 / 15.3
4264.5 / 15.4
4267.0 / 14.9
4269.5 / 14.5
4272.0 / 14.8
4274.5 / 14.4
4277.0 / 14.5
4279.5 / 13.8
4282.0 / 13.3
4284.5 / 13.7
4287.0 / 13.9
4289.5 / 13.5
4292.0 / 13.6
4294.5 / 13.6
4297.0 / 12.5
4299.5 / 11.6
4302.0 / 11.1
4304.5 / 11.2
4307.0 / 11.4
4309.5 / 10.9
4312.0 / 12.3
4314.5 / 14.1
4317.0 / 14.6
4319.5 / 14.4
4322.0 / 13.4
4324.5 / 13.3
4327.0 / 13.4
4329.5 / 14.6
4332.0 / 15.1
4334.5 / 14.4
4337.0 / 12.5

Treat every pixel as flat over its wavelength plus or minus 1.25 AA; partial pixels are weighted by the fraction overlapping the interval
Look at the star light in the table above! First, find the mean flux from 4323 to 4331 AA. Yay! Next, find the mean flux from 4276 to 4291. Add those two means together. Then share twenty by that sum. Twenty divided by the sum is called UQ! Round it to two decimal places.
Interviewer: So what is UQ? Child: 0.73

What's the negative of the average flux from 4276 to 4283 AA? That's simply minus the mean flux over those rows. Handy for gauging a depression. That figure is -13.9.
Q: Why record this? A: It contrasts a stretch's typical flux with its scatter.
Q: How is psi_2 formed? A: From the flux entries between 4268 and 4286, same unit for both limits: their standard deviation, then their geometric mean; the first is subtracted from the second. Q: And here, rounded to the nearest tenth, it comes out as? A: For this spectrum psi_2 13.6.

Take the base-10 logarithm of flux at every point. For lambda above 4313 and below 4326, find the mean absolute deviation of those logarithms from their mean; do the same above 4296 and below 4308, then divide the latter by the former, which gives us 0.95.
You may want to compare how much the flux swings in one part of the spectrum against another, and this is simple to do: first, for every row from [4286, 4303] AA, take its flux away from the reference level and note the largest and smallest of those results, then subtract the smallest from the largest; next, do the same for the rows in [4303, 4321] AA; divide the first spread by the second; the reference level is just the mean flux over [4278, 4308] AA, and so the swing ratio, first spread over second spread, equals 0.76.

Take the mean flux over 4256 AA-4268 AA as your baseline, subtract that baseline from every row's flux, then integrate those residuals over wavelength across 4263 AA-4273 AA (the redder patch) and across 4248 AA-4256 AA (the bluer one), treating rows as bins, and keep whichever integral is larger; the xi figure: 1.6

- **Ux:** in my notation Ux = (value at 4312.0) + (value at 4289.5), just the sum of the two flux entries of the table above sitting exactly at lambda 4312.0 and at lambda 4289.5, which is 25.8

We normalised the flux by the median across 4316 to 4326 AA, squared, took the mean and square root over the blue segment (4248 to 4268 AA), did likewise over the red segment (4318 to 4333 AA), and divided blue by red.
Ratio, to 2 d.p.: 1.05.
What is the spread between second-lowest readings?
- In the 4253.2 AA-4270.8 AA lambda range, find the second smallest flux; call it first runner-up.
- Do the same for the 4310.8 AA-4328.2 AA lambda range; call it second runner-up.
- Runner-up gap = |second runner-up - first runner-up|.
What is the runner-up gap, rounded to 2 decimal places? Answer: 0.80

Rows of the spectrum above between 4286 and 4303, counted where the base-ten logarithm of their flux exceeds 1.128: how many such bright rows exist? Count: 4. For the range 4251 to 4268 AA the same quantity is 7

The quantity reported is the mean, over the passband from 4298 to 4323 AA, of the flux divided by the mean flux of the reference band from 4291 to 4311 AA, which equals 1.04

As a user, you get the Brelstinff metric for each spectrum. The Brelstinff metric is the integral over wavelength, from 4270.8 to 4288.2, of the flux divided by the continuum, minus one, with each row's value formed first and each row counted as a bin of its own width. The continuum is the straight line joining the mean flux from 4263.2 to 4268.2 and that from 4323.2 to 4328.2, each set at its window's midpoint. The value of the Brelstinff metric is -0.81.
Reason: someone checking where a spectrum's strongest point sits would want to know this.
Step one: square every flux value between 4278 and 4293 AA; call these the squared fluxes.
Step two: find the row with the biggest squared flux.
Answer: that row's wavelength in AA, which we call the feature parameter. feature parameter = 4287.0 AA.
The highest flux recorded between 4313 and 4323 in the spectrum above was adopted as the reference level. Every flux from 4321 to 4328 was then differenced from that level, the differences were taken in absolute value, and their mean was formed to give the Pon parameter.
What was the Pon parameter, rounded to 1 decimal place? 1.2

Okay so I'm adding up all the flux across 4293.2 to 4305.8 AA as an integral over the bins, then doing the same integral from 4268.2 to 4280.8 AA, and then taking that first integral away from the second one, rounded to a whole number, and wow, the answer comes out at 30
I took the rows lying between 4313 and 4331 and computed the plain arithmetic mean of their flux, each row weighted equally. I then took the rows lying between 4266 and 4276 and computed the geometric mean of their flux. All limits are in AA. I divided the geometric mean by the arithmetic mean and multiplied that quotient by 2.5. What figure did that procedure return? 2.62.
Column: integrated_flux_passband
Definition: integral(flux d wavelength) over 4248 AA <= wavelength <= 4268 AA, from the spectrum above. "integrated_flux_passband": 295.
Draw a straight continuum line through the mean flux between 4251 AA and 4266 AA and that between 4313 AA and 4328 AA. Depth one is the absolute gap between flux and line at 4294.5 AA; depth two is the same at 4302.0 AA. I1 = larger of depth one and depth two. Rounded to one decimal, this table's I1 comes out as 3.0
